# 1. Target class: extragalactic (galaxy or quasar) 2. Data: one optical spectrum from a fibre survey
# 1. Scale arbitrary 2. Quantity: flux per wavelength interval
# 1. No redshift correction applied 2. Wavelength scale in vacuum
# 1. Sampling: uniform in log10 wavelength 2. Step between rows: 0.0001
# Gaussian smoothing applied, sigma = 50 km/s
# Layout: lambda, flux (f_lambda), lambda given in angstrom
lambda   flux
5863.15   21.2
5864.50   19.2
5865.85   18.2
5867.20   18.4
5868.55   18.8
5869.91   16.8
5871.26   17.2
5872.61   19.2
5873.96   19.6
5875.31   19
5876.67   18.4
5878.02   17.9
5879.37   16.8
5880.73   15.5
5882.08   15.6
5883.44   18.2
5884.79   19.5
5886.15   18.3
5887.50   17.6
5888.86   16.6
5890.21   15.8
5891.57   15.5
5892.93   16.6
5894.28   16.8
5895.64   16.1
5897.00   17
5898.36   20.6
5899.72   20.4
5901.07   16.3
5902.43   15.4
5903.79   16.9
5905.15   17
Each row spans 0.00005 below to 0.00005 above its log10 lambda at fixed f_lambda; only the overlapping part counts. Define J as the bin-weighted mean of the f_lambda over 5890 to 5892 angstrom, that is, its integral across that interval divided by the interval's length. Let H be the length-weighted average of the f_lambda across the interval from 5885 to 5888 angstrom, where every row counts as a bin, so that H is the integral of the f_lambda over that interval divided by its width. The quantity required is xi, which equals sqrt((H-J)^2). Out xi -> 2.6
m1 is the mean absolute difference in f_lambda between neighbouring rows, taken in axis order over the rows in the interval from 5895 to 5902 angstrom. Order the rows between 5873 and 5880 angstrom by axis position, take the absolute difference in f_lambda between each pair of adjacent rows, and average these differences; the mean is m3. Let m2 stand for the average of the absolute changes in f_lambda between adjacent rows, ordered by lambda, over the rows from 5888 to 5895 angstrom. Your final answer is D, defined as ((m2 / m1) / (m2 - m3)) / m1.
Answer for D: -1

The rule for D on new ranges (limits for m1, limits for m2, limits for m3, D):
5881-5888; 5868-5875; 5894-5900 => -4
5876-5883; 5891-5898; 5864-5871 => -7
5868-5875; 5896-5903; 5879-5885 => 2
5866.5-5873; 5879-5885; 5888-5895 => 1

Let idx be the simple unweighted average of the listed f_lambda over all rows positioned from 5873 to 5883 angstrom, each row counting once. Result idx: 17.5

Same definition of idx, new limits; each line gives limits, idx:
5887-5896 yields 16.4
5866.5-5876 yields 18.4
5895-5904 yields 17.5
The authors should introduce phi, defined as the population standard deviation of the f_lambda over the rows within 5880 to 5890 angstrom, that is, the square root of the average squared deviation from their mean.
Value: 1.38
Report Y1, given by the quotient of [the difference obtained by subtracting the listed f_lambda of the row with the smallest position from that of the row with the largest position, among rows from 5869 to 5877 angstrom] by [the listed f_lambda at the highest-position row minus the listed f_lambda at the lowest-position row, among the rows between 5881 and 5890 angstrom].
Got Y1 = 1.6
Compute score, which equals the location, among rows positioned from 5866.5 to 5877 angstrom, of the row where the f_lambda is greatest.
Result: 5873.96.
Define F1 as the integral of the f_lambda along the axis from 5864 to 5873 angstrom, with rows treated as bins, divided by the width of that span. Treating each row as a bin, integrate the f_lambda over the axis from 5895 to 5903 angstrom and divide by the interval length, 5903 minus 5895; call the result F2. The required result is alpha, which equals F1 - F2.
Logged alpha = 0.53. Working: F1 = 18.2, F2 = 17.7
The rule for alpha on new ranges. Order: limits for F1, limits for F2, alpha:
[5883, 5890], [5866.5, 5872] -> 0.09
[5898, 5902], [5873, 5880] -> 0.38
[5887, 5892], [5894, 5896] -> -0.05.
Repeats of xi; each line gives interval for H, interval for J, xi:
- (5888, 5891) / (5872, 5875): 3.1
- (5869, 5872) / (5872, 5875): 2.2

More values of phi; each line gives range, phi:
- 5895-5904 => 1.94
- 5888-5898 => 0.51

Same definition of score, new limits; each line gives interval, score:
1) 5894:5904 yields 5898.36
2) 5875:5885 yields 5884.79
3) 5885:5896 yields 5886.15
